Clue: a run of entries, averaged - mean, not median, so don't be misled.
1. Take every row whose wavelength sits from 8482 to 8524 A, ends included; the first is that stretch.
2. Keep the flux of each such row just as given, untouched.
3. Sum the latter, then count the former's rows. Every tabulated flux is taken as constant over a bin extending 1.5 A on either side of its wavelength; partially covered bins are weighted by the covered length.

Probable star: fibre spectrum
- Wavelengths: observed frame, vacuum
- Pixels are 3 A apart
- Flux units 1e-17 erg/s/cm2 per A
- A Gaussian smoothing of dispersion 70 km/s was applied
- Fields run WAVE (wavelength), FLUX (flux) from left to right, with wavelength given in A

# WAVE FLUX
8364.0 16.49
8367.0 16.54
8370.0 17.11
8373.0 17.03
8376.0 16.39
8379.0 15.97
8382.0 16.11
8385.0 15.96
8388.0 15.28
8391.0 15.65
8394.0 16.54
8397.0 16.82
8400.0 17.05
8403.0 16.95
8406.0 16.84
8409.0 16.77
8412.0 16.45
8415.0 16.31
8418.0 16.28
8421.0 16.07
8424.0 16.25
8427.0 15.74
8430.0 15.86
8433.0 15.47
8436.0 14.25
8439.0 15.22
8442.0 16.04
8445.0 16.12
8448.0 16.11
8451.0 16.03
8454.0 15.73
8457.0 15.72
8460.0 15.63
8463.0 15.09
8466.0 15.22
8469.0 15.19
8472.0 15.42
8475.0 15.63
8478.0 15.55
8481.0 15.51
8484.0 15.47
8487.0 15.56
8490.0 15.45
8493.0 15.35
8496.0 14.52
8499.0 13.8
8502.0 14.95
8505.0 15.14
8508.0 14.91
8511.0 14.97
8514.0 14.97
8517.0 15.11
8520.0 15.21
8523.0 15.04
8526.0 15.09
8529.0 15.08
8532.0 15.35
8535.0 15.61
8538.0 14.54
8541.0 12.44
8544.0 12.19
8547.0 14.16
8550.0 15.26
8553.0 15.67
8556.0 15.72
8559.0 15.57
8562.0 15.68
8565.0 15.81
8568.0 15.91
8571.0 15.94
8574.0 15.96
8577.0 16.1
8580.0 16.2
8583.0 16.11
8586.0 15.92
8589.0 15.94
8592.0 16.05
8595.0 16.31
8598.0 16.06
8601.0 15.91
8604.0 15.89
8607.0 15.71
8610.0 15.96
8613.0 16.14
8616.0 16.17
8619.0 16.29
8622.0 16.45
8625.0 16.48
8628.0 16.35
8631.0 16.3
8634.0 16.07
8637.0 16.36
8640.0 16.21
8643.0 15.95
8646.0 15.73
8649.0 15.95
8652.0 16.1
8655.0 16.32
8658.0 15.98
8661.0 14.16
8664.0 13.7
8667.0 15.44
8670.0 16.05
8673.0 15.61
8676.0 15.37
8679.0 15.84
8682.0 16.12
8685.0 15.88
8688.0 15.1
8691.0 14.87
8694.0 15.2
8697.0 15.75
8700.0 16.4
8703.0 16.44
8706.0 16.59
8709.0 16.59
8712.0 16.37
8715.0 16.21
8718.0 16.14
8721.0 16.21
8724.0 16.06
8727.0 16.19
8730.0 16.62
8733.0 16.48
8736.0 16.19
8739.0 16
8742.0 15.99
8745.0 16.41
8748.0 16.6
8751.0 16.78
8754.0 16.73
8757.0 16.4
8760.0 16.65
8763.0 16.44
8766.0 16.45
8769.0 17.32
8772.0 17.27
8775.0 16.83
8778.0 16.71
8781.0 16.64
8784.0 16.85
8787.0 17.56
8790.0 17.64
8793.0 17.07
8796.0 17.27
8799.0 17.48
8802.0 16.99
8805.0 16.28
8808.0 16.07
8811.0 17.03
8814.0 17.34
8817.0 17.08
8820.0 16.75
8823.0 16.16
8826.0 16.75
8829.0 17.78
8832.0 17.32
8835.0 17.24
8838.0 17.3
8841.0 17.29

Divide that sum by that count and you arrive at 15.0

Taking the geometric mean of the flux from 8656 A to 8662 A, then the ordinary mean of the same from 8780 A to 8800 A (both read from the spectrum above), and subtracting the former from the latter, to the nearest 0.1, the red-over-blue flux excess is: 2.2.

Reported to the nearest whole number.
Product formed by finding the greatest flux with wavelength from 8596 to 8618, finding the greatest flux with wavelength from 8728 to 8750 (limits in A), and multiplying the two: 269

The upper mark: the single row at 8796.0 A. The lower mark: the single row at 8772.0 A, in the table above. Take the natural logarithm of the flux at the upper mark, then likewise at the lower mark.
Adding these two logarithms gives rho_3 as 5.70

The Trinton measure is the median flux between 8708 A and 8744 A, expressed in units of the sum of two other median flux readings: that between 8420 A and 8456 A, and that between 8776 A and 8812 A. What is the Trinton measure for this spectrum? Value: 0.492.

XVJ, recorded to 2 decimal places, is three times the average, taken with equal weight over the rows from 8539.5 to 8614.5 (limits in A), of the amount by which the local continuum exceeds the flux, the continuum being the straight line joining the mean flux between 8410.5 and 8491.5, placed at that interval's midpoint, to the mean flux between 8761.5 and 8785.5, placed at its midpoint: 1.74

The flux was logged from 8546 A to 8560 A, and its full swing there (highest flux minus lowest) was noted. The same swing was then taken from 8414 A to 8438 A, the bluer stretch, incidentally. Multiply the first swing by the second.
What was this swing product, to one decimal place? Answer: 3.2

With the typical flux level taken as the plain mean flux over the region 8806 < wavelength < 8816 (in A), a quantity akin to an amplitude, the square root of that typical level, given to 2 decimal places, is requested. 4.10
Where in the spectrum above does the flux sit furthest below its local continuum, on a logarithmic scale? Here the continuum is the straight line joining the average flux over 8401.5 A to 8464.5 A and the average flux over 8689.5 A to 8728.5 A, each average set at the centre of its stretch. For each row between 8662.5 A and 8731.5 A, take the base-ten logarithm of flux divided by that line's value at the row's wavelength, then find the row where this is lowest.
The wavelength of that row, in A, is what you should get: 8664.0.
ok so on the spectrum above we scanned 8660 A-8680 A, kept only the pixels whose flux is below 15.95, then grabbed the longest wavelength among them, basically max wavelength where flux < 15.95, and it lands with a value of 8679.0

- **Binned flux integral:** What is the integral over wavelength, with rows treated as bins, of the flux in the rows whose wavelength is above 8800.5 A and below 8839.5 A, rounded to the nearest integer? 660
